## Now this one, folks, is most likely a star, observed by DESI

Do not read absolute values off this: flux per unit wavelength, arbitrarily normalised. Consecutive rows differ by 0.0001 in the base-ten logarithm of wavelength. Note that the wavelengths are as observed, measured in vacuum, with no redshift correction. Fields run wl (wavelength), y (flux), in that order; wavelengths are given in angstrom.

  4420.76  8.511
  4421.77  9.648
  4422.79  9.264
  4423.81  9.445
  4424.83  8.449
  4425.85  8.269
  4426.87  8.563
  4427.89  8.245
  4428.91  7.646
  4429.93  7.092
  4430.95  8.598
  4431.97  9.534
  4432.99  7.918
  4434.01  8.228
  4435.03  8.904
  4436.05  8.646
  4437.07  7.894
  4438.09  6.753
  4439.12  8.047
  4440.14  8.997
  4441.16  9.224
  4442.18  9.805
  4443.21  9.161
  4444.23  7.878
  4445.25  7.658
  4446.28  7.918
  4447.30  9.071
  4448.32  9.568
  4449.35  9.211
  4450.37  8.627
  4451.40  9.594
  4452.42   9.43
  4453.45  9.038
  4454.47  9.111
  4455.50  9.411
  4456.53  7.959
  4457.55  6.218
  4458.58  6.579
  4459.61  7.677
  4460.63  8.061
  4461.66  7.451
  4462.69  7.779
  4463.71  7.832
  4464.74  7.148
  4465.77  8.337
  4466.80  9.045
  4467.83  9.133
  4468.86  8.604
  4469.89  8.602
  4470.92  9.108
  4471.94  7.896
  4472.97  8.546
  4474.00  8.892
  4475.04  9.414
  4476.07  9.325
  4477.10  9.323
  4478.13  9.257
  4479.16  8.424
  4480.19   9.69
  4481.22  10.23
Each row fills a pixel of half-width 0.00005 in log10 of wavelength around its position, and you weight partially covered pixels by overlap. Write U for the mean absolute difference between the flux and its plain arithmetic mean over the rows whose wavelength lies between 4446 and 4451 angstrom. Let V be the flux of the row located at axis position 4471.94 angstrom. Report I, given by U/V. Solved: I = 0.061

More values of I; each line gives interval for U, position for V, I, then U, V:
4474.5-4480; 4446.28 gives 0.037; 0.29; 7.918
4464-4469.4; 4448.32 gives 0.059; 0.57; 9.568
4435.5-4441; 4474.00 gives 0.068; 0.60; 8.892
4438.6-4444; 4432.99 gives 0.053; 0.42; 7.918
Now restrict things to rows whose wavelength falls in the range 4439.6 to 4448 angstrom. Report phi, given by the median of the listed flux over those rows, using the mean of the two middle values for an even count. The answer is 9.0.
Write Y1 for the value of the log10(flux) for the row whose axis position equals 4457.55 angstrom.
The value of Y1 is 0.79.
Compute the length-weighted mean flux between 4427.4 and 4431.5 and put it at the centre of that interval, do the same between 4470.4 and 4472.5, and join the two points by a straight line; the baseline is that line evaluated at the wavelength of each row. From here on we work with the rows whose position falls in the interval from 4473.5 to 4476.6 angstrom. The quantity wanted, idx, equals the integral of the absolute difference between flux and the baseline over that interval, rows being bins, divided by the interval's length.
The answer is 0.62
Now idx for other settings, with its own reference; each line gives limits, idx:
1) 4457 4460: 1.54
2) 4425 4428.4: 0.50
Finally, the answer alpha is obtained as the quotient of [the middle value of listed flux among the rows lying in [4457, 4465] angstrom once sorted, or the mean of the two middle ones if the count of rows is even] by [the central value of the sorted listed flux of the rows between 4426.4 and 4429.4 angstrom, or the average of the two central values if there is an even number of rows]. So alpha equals 0.92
